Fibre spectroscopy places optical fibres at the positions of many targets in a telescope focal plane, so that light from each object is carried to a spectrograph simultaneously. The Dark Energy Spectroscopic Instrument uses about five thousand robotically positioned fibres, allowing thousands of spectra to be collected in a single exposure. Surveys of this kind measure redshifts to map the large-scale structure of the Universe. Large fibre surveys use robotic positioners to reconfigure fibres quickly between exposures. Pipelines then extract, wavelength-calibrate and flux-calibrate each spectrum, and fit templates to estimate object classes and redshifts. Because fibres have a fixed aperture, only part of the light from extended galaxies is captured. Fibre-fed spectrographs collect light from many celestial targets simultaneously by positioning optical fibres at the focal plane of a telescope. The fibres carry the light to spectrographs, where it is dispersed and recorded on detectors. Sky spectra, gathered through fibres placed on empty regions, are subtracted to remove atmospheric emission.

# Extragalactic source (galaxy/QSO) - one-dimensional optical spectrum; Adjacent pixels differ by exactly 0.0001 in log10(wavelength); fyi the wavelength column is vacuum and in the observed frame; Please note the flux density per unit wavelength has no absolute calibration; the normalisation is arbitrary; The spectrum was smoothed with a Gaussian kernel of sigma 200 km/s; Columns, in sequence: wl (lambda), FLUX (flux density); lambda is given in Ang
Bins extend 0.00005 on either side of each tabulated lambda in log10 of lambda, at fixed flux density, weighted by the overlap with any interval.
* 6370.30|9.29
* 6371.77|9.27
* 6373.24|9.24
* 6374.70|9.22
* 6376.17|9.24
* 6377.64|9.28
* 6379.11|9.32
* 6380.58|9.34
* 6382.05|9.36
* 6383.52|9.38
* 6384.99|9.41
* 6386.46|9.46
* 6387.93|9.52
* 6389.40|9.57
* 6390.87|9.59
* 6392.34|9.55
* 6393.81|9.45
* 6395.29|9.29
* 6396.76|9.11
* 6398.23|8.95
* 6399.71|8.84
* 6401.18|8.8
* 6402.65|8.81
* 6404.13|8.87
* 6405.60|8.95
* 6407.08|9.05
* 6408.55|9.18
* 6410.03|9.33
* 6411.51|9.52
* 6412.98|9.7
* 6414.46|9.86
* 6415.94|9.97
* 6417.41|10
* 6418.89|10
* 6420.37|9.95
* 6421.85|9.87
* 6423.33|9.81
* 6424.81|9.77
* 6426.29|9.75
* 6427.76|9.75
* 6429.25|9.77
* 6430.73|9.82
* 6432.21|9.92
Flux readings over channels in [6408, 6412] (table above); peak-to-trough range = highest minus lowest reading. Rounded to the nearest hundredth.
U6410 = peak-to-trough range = 0.34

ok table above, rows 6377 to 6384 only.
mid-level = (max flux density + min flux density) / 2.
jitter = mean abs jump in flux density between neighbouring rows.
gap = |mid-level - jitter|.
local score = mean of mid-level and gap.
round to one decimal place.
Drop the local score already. 9.3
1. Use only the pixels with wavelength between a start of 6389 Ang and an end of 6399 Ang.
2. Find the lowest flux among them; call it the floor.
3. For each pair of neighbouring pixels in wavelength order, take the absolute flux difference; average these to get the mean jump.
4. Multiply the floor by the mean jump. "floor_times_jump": 0.98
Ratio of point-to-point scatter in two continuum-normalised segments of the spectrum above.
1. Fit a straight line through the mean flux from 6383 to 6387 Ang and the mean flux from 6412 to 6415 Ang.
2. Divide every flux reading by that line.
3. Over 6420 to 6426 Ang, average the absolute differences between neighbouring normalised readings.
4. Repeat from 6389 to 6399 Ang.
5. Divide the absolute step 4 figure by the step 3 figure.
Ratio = 1.6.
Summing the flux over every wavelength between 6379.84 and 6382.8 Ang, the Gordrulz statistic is 19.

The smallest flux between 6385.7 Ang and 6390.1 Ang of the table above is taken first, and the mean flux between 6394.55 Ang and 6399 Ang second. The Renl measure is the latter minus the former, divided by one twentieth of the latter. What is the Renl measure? -0.8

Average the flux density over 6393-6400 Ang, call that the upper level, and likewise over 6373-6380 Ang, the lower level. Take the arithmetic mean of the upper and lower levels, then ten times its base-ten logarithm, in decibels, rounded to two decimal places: 9.64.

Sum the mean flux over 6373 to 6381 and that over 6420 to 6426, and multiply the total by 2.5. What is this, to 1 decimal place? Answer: 47.8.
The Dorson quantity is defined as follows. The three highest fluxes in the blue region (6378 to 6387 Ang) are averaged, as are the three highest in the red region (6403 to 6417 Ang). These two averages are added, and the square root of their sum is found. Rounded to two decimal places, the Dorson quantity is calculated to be 4.39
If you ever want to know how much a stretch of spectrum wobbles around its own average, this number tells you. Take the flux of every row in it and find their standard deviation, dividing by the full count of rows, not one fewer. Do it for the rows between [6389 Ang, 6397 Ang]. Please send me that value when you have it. 0.174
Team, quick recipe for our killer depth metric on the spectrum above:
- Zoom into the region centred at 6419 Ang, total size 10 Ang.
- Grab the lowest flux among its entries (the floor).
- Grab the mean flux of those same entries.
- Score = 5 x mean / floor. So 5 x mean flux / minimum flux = 5.06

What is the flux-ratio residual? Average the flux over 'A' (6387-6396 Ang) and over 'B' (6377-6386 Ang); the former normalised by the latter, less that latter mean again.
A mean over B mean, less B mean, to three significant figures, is -8.33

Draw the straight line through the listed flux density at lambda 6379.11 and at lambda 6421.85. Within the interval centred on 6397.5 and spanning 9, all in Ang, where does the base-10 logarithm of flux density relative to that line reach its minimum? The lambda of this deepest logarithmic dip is 6401.18 Ang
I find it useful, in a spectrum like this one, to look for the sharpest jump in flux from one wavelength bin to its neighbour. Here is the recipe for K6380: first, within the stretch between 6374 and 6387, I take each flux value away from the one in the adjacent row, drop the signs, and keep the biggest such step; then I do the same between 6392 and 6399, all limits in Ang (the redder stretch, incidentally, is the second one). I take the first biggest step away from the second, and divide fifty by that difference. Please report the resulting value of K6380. 385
